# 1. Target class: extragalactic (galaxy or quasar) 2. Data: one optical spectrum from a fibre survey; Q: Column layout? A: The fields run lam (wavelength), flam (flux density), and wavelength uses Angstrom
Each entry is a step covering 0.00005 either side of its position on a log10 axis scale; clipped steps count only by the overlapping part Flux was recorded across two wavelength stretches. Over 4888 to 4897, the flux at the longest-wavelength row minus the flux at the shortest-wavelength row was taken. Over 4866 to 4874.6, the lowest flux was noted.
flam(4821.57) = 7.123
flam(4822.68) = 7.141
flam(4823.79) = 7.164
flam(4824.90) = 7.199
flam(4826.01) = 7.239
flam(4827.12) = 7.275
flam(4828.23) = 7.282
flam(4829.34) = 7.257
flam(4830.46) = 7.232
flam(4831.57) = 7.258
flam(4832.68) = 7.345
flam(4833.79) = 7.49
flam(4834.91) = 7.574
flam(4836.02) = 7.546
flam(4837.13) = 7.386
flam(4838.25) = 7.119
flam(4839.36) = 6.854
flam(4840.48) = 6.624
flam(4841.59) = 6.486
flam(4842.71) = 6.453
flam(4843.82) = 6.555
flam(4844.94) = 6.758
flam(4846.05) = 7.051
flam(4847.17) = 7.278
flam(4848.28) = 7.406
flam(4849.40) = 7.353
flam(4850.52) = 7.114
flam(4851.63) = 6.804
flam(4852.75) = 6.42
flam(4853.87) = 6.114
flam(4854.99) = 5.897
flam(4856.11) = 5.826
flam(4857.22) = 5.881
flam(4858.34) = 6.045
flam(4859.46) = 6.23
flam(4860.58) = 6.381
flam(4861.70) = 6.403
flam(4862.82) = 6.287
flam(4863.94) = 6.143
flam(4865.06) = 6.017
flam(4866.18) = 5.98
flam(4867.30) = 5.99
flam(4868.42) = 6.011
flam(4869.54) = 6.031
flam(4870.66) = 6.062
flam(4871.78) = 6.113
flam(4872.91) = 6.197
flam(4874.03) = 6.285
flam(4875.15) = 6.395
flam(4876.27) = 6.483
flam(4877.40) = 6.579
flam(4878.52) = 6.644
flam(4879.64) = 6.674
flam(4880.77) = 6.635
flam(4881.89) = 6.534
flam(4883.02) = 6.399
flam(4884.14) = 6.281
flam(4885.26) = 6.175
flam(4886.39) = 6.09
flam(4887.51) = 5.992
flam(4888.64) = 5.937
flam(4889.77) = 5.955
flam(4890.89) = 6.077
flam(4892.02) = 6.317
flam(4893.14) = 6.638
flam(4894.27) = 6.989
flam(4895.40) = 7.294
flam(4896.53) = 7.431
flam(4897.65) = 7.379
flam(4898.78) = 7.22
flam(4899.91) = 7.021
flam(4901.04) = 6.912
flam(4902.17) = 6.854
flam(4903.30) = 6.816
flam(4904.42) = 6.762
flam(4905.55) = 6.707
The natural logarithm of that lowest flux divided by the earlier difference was 1.4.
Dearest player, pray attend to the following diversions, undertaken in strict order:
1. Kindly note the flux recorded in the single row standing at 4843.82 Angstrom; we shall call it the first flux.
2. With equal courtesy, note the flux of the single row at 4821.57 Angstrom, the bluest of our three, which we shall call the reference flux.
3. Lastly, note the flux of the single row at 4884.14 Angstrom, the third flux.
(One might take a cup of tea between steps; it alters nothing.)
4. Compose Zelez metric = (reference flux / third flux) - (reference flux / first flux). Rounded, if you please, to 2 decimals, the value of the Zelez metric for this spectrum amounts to 0.05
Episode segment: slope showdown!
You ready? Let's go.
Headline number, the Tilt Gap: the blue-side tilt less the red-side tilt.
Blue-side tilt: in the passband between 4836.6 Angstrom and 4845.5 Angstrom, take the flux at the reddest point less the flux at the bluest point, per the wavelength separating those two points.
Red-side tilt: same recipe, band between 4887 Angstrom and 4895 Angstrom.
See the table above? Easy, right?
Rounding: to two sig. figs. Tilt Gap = -0.23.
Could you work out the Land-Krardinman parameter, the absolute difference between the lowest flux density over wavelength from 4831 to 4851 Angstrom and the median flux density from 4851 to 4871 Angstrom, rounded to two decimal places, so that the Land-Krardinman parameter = 0.40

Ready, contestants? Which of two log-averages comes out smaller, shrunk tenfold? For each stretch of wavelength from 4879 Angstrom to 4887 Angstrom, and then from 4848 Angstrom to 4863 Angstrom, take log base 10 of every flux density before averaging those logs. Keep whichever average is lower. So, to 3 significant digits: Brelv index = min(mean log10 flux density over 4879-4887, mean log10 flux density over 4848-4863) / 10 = 0.0806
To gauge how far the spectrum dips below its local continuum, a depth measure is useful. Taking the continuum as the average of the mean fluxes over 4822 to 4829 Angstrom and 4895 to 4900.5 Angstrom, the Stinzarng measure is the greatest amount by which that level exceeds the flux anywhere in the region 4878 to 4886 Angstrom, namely 1.07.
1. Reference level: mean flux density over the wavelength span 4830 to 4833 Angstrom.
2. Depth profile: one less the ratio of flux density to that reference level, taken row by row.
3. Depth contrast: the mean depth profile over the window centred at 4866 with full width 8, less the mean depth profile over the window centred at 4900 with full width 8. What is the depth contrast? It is 0.14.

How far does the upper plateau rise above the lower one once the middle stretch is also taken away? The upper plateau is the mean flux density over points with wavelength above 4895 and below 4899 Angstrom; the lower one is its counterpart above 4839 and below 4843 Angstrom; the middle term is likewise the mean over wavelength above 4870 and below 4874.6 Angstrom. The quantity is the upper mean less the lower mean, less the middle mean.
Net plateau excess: -5.4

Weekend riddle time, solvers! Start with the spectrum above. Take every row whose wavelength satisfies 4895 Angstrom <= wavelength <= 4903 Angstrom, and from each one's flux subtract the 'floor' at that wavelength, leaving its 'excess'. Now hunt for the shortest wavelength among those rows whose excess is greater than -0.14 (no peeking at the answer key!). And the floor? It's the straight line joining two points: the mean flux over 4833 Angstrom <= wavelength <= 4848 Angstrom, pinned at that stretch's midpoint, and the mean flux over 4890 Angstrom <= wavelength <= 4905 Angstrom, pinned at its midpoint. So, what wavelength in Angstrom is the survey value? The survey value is 4895.40 Angstrom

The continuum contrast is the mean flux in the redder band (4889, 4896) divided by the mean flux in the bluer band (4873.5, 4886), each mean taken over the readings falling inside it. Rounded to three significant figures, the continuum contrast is 1.01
